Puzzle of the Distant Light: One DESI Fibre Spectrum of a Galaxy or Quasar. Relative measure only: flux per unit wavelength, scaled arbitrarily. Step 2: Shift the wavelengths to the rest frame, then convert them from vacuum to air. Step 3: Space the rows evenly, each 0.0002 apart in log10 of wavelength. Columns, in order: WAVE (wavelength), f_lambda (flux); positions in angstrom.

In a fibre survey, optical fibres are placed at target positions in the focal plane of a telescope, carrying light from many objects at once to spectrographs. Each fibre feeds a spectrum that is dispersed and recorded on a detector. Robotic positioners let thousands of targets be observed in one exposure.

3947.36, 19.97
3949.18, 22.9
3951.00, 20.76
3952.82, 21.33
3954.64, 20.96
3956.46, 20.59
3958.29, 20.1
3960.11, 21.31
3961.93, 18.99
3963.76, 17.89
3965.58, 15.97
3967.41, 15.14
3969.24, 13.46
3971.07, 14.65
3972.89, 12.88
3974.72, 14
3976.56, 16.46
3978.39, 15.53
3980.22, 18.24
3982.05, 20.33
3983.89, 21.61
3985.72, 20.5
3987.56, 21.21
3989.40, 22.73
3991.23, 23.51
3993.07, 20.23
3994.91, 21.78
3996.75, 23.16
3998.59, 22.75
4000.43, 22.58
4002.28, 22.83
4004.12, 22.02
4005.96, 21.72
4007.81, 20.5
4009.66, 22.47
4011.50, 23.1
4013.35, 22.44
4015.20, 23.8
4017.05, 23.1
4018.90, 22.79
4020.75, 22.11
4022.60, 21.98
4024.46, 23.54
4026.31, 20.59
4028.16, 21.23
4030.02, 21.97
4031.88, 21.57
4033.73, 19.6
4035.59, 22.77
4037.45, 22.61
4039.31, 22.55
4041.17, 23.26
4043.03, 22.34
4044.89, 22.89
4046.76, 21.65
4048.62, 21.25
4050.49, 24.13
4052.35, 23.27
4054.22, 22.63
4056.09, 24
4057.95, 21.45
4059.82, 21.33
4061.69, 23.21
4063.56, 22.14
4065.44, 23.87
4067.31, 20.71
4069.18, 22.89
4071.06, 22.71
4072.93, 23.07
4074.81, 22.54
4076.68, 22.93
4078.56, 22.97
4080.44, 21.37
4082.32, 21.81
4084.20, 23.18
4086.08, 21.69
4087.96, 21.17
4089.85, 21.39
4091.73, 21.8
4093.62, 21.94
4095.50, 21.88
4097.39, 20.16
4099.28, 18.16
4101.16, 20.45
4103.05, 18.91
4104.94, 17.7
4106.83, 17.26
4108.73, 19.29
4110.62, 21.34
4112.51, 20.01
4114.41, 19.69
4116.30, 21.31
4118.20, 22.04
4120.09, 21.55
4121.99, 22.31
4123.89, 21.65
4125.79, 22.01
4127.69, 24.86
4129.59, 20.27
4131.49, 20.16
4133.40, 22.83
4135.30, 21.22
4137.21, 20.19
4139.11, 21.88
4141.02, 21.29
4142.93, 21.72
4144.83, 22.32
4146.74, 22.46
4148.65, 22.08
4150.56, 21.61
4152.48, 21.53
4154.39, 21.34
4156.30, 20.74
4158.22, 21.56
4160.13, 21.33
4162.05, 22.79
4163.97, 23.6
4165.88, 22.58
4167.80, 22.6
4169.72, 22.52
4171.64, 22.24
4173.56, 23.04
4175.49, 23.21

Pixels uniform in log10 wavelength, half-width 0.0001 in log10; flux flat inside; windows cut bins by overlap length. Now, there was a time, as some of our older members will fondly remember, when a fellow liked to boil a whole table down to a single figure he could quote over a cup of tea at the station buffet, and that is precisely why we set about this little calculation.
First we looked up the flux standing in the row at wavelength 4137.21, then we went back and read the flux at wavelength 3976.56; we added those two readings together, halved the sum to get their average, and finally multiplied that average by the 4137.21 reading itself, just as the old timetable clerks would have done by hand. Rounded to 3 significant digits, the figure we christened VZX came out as 370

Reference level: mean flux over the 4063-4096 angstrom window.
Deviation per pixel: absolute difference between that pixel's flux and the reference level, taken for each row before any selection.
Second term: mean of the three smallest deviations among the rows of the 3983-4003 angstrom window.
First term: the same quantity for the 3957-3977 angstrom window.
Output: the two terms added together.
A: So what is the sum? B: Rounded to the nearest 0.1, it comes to 2.5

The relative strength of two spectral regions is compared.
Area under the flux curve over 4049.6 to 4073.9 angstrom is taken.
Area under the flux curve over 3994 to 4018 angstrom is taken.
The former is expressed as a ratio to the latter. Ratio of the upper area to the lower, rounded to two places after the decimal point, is 1.02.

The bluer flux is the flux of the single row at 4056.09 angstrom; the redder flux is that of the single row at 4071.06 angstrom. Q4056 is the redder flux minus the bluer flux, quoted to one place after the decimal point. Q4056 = -1.3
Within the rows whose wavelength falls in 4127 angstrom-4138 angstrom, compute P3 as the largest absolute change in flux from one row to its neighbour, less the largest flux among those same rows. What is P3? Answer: -20.3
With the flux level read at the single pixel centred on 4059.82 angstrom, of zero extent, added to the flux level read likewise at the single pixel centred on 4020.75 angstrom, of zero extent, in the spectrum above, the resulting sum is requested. 43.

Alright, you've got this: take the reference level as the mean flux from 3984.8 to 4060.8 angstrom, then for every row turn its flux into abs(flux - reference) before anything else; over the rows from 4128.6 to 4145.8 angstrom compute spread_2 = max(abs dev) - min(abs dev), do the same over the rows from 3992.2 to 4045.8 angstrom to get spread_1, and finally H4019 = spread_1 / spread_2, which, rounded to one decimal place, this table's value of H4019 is 1.3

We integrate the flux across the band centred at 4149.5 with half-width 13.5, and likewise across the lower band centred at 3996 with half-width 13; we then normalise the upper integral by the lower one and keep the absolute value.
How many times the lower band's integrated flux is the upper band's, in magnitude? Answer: 1.02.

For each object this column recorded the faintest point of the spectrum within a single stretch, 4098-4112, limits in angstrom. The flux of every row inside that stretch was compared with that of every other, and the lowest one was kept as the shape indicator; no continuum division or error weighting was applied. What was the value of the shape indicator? 17.26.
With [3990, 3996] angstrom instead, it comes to 20.23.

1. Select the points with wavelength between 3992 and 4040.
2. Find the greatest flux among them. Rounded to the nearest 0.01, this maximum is 23.80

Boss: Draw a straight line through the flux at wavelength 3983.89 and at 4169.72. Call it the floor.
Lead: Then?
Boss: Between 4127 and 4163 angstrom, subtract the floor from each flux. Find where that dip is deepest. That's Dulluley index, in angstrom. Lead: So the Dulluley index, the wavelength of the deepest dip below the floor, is 4131.49 angstrom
